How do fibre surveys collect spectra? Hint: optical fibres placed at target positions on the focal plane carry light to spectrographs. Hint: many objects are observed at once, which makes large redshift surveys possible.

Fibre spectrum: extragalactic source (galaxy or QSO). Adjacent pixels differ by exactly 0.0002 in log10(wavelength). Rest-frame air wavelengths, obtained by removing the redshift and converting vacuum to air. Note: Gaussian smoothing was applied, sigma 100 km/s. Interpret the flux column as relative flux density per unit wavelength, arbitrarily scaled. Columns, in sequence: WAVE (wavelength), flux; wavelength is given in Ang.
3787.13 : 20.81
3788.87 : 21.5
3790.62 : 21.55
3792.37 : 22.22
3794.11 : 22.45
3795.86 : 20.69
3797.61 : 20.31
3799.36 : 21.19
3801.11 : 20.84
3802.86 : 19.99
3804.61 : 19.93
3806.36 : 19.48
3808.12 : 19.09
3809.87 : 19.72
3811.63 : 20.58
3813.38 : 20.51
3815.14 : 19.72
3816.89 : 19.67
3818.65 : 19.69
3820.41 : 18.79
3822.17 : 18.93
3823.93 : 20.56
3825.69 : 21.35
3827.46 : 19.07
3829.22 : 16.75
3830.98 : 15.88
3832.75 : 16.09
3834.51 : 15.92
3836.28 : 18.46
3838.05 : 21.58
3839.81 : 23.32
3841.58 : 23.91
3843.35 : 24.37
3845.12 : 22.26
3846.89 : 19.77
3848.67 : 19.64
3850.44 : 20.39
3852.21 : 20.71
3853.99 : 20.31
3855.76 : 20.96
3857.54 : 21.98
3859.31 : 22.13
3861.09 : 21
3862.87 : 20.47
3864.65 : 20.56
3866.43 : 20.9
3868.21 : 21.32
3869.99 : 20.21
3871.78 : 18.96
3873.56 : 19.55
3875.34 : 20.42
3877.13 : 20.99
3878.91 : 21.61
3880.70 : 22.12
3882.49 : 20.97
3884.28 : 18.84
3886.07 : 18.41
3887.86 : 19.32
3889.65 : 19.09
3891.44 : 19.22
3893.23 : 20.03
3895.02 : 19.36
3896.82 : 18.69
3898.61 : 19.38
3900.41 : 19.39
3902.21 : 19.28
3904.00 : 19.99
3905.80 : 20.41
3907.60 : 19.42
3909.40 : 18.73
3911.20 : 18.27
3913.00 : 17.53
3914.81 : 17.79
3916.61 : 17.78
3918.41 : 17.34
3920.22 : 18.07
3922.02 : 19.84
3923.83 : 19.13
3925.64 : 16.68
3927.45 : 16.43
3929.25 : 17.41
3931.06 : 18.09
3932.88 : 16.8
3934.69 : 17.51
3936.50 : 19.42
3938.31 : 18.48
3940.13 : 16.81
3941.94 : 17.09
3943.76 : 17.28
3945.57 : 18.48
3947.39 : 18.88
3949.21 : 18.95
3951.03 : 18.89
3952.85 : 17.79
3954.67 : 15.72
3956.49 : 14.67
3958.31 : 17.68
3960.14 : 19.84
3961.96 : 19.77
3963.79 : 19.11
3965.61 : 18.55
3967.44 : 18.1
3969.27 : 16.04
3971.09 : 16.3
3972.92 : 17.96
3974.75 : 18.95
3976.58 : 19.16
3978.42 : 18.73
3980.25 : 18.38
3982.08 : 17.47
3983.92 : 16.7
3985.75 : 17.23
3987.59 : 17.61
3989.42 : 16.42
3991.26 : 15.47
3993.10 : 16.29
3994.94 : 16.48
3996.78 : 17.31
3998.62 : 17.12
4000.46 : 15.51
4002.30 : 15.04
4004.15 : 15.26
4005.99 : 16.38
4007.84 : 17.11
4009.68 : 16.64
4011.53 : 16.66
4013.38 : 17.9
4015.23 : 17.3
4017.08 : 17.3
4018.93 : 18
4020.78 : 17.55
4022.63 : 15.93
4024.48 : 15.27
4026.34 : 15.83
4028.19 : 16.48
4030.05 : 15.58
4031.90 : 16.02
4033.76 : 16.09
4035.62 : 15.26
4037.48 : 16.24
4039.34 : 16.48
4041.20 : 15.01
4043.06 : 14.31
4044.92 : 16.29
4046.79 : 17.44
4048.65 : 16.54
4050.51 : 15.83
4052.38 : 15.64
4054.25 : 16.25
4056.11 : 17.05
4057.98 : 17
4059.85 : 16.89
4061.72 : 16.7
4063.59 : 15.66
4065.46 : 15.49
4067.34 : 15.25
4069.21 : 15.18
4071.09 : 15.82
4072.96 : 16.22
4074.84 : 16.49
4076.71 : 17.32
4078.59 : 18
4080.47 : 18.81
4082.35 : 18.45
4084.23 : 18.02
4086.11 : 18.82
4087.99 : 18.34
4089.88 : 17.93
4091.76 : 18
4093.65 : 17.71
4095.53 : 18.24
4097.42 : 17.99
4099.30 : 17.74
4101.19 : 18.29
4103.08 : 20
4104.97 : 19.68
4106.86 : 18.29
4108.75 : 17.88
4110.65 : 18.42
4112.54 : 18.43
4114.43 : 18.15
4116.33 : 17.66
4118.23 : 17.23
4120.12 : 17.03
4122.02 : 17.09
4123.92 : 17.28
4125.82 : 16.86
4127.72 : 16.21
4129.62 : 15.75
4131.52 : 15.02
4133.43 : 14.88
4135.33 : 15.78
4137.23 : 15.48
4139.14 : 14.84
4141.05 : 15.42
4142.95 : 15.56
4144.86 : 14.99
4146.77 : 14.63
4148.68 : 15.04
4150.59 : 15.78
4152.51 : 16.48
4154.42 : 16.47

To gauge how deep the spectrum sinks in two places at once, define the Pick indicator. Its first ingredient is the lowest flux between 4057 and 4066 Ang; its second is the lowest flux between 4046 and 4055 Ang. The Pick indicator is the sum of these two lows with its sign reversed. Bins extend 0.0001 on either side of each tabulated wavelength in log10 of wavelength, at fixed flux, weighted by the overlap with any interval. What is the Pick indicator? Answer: -31.1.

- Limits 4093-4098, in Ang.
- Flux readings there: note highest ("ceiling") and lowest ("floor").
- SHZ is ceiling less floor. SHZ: 0.53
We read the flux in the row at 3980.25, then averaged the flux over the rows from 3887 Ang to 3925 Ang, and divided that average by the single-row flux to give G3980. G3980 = 1.03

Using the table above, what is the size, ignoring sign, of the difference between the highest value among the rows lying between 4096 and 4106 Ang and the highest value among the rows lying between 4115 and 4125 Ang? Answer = 2.3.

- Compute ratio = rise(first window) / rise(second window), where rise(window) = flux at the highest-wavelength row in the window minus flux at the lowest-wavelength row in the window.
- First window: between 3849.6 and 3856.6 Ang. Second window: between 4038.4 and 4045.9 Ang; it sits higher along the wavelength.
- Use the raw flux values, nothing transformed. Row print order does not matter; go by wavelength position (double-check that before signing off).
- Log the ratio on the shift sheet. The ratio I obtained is -3.0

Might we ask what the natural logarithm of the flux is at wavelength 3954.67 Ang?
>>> 2.75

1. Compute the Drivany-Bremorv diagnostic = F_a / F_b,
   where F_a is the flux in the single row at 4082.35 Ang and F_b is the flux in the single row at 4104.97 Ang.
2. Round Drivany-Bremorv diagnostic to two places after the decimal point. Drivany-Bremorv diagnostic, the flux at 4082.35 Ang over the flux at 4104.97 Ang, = 0.94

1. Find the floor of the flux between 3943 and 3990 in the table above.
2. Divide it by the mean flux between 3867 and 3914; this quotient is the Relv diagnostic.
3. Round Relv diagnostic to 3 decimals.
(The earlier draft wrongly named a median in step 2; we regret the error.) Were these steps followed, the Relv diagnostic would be 0.746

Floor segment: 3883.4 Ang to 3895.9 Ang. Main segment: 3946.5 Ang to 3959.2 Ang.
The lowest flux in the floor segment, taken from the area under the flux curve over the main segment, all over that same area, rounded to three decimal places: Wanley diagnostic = 0.917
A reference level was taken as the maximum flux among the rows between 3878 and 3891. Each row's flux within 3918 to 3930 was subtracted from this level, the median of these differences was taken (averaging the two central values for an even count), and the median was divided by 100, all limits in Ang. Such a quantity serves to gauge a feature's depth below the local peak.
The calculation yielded 0.047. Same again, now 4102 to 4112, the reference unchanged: 0.037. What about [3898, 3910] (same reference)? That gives 0.027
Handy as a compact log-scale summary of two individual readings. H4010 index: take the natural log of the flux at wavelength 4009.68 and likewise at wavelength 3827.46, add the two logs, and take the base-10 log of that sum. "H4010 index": 0.760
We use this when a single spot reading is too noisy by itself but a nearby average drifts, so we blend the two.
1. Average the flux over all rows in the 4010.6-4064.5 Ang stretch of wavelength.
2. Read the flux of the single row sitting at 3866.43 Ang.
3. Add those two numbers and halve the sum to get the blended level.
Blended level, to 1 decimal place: 18.6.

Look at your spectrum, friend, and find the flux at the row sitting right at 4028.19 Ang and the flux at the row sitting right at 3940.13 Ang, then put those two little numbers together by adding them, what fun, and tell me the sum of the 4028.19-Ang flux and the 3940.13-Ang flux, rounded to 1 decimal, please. 33.3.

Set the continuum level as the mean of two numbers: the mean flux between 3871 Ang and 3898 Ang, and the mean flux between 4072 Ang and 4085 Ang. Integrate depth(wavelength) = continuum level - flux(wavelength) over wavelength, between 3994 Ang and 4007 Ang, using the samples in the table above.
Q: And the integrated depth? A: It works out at 33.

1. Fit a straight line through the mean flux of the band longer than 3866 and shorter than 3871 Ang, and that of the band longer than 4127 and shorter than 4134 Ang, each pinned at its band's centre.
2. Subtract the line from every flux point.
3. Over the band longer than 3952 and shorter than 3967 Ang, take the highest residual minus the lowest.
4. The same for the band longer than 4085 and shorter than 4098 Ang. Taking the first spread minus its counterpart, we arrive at 4.3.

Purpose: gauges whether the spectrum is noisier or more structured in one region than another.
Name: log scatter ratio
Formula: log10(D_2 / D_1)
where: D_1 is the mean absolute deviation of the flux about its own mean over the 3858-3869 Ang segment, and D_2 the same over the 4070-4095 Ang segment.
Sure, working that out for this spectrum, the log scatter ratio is 0.23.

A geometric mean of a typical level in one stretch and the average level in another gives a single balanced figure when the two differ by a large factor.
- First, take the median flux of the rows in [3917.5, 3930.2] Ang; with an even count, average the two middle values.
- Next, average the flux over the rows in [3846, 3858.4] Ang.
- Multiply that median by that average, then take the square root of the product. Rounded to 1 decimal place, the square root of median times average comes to 18.9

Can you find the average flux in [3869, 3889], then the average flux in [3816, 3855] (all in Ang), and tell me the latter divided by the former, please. 1.0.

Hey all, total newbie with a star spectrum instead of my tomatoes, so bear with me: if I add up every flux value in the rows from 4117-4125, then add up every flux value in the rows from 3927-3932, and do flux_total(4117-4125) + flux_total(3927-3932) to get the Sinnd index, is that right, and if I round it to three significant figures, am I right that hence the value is 121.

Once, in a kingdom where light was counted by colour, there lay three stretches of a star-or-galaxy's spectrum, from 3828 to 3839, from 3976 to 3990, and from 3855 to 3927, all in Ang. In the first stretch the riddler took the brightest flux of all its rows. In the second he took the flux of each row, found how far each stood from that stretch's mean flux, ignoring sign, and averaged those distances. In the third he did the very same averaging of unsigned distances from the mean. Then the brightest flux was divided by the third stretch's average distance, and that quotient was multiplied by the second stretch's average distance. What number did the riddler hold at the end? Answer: 15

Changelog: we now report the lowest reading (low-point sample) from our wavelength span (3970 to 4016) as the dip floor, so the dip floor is 15.04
